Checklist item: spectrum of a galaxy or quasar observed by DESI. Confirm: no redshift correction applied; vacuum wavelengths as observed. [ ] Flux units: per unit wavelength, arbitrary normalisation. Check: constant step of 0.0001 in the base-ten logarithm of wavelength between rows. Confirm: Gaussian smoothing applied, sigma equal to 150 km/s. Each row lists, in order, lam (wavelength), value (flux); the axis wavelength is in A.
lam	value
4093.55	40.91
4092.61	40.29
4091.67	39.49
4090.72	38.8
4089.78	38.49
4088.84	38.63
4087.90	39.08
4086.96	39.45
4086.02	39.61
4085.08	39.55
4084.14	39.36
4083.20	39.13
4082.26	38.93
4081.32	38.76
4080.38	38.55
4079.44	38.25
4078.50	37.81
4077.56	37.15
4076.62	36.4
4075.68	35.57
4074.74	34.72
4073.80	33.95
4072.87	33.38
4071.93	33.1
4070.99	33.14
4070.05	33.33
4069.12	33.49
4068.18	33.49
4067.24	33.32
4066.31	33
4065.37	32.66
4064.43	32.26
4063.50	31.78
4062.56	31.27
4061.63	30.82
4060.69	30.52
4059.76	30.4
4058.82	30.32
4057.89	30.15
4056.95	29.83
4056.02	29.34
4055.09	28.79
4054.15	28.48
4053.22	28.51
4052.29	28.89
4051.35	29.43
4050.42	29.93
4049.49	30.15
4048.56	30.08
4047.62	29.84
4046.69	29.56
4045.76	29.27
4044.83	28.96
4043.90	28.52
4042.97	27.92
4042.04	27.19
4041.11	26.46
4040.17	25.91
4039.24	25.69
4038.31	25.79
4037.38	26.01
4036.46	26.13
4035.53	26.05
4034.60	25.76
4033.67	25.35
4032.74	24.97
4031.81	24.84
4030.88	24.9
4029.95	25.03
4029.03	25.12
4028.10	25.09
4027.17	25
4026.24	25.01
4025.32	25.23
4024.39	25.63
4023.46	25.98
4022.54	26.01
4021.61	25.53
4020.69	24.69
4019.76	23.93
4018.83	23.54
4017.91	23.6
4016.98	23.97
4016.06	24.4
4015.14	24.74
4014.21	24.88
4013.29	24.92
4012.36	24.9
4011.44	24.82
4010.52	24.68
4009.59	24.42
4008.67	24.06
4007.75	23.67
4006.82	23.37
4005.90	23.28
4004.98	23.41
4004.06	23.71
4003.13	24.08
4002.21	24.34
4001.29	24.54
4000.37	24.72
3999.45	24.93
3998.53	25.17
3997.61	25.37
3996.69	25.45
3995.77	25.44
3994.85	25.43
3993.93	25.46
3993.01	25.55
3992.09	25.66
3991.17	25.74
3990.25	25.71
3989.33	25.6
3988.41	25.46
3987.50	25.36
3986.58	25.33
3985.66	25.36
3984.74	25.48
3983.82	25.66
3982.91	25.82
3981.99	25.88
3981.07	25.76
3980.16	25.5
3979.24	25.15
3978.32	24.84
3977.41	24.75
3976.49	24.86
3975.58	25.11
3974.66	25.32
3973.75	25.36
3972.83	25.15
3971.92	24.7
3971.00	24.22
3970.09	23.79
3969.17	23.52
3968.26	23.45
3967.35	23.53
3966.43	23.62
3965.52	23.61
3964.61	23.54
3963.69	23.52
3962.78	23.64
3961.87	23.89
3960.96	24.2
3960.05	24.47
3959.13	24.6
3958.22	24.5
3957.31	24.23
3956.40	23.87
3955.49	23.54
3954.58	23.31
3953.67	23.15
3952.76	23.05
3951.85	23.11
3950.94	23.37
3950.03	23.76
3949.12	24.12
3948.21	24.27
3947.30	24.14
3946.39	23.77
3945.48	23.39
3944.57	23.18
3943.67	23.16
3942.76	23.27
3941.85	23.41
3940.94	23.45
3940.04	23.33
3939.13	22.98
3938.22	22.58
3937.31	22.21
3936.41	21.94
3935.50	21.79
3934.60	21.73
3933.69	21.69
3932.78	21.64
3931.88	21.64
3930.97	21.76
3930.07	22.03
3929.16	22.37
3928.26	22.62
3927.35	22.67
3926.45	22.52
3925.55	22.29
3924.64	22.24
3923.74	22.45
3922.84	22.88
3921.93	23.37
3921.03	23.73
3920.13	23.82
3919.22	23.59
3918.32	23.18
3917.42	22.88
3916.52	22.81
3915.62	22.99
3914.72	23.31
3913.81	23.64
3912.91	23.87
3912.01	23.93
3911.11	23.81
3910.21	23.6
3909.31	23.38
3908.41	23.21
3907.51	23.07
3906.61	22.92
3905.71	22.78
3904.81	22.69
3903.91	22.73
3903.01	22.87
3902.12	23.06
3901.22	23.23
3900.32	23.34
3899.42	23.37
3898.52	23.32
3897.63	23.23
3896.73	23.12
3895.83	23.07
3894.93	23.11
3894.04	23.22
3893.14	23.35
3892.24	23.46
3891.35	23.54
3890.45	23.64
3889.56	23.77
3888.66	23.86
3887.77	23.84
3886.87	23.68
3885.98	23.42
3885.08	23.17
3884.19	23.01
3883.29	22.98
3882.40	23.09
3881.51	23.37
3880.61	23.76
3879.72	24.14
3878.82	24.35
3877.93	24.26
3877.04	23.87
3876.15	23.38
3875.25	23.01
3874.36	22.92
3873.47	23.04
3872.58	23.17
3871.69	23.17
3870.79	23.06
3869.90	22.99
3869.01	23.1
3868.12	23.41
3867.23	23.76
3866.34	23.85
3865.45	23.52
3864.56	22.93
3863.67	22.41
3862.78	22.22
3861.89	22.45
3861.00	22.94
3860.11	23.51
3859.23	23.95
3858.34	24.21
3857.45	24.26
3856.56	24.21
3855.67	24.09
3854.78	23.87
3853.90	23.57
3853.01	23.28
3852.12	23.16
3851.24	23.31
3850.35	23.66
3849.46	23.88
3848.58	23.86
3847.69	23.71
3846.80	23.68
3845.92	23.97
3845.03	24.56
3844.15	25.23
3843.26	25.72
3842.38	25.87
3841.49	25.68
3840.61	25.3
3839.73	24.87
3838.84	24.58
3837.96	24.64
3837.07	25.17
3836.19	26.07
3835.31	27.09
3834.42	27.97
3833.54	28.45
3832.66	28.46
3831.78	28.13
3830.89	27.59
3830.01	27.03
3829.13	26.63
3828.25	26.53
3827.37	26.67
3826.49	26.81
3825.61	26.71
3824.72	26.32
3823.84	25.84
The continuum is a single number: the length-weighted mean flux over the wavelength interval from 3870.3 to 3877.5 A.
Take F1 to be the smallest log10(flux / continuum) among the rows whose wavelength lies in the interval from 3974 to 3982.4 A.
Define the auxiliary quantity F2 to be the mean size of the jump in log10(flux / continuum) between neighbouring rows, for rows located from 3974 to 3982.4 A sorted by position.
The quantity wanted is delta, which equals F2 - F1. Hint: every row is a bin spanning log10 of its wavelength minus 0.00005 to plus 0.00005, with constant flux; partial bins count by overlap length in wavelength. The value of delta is -0.02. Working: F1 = 0.028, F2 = 0.004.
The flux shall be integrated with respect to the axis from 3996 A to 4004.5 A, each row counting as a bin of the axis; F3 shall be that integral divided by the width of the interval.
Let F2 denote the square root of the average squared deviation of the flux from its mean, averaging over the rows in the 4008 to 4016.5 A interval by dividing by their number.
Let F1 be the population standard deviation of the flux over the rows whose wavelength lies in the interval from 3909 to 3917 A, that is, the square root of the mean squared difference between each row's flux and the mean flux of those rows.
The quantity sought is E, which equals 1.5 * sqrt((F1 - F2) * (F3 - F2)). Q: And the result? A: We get 2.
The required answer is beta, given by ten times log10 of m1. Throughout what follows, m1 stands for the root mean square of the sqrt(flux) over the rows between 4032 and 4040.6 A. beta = 7.05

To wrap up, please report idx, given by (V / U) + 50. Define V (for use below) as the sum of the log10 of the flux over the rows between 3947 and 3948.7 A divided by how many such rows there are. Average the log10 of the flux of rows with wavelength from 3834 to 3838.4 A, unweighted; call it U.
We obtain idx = 51.0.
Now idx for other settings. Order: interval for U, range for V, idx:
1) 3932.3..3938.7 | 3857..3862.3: 51.0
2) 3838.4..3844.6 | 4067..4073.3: 51.1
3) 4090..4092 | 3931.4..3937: 50.8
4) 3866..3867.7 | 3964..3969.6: 51.0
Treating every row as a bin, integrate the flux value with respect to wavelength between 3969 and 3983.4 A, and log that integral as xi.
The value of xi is 360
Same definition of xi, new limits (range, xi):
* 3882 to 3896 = 328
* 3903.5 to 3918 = 337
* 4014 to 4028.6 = 362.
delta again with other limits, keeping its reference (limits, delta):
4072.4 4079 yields -0.15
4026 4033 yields -0.03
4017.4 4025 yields 0.00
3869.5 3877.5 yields 0.01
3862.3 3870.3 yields 0.02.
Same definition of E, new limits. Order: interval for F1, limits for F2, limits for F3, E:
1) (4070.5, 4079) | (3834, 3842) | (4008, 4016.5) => 6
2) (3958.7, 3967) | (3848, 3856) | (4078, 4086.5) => 3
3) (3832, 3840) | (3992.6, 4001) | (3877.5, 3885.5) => 8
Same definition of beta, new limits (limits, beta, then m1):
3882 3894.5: 6.85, 4.84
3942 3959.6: 6.87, 4.87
